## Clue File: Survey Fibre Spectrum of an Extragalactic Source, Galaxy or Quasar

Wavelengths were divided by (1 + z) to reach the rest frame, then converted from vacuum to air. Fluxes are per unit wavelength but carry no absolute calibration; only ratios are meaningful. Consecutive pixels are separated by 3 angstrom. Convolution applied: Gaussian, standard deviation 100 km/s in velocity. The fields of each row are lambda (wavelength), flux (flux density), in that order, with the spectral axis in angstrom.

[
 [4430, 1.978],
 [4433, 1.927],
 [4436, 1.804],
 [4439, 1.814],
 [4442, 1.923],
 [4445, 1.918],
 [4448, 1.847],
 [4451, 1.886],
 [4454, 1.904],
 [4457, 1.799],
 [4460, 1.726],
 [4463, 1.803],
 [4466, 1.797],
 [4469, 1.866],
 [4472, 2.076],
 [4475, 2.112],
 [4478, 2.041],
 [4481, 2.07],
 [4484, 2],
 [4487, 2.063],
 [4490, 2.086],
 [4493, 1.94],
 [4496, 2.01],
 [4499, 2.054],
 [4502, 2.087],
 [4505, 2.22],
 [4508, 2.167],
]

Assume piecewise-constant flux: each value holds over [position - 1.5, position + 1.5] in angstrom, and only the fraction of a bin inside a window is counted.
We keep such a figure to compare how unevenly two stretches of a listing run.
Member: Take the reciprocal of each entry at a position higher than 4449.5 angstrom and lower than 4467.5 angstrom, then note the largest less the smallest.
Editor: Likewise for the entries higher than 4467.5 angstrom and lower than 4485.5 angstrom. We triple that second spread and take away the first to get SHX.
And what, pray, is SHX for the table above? 0.13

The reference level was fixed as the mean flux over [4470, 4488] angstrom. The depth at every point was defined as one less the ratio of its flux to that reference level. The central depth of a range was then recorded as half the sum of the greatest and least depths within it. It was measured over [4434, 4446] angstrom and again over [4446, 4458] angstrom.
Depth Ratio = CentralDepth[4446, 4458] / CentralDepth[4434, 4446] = 1.1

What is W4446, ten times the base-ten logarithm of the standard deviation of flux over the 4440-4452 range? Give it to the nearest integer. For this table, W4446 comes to -15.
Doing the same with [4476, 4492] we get -15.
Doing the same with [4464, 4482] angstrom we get -9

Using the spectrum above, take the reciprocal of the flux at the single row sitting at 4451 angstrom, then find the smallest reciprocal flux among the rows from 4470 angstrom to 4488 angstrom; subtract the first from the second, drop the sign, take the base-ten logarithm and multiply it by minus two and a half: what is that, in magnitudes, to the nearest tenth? 3.1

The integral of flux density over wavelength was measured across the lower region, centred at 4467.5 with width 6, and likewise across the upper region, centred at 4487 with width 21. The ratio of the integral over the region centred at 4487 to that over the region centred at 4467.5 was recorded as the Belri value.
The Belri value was 3.9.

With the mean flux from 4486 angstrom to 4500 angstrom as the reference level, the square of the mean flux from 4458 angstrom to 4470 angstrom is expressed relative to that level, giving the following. 1.59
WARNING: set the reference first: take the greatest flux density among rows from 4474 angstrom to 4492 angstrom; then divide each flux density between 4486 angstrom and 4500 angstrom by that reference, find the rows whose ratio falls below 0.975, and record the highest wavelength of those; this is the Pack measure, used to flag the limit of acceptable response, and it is 4499 angstrom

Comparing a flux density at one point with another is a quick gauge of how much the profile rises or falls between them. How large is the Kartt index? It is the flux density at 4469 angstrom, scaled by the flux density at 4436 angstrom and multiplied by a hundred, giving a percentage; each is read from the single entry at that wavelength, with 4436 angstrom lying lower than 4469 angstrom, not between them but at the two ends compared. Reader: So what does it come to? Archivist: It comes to 103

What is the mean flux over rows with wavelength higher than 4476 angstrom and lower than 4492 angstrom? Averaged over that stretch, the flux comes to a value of 2.05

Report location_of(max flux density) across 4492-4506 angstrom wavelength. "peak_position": 4505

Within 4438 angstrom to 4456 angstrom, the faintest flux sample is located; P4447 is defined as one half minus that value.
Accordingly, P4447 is -1.31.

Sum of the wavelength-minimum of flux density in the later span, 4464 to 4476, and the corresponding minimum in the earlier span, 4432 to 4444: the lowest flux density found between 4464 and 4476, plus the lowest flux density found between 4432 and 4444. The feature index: 3.60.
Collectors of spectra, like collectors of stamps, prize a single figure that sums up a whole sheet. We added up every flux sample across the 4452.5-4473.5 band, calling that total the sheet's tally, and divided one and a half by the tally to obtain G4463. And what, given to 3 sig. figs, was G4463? 0.116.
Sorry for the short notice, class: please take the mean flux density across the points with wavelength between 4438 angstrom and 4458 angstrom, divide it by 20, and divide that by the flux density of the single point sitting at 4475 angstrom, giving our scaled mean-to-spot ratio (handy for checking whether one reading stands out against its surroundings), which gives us 0.0443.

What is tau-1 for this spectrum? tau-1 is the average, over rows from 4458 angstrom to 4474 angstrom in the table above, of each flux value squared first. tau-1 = 3.5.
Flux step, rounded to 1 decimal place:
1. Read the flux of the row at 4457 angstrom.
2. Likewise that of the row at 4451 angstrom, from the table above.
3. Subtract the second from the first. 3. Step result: -0.1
